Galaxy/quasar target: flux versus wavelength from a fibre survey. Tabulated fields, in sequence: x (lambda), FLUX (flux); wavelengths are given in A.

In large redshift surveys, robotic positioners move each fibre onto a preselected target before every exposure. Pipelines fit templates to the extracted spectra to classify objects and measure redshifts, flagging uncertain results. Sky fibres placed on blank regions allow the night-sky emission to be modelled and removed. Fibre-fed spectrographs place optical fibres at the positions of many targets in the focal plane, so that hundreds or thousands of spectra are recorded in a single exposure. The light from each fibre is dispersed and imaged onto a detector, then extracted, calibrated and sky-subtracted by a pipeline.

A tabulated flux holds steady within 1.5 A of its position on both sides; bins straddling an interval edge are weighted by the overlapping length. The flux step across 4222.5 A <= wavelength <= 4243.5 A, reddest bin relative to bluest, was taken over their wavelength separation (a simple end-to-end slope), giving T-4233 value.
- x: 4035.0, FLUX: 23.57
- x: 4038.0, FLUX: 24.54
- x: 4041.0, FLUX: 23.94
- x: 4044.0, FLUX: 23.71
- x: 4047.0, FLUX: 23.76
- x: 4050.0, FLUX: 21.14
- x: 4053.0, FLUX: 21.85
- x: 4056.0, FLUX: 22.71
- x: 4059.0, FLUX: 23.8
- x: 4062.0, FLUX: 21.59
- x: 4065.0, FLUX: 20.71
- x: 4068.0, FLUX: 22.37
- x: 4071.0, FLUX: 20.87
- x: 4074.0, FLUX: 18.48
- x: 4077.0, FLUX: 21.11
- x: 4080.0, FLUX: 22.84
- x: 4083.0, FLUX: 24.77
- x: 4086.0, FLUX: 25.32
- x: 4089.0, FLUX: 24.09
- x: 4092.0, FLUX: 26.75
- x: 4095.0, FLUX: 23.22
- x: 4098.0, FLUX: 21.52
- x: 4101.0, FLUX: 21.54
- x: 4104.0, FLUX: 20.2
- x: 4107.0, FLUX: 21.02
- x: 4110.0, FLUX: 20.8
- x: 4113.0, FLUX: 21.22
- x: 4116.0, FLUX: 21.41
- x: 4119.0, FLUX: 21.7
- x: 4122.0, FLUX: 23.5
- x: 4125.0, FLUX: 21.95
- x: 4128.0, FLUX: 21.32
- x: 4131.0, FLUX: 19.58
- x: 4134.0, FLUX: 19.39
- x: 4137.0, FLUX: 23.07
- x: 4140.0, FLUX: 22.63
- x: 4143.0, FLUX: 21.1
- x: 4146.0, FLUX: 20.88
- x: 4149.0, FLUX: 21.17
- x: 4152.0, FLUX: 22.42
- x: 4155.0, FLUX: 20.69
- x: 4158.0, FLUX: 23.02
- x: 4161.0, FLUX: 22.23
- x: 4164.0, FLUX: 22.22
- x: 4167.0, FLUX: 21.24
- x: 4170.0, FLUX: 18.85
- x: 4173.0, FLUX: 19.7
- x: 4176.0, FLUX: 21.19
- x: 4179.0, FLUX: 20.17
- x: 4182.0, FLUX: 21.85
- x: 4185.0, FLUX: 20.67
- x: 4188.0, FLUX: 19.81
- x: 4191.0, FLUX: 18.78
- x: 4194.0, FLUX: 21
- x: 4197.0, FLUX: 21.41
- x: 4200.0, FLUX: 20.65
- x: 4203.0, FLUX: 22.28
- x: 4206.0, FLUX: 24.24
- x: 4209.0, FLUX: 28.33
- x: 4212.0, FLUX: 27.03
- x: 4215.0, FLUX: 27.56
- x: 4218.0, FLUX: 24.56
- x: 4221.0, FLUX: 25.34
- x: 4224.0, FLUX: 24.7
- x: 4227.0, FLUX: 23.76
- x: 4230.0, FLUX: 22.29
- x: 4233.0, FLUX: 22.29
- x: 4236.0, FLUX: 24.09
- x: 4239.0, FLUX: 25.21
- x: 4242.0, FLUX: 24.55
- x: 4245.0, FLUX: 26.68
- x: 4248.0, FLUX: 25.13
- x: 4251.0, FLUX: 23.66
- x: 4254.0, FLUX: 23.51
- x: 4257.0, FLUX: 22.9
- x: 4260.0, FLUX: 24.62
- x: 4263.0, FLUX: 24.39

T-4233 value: -0.01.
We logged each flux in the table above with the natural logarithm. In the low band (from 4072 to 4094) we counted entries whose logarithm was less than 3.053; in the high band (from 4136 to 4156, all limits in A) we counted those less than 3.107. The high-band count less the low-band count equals 2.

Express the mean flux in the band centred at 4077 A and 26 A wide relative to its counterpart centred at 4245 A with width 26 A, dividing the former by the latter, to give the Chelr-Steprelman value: 0.92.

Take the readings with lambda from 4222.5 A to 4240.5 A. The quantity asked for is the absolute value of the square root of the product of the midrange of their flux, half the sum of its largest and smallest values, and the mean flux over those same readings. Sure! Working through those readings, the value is 23.7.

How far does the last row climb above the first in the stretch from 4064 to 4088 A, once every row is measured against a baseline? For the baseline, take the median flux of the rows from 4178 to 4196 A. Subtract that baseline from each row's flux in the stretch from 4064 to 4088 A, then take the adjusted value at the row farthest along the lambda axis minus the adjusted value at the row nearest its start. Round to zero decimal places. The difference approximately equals 5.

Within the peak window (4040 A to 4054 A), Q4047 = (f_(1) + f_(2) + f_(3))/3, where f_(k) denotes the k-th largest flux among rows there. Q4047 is 23.8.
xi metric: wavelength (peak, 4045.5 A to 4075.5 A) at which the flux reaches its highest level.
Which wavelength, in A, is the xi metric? 4059.0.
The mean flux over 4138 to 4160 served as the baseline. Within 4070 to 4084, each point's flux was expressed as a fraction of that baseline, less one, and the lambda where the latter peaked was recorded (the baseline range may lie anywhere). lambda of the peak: 4083.0 A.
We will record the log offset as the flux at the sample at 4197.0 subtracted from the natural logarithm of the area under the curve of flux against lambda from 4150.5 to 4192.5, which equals -14.6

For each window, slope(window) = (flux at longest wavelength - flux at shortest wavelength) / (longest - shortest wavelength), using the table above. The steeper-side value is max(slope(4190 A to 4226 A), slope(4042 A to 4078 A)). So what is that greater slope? 0.18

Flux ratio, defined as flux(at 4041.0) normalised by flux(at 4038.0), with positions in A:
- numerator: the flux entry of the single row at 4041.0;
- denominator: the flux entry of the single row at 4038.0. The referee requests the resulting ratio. 0.98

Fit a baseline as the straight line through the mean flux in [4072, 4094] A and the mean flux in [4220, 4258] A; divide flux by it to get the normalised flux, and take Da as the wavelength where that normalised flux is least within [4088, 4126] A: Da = 4104.0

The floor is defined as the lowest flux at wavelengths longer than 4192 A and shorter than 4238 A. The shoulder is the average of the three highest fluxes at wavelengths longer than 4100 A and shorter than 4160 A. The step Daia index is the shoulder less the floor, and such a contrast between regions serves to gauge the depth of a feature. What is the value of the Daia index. 2.5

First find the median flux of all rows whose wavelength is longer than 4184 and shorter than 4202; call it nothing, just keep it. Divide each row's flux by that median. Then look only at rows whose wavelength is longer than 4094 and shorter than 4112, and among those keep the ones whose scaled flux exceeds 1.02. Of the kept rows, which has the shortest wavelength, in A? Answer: 4095.0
